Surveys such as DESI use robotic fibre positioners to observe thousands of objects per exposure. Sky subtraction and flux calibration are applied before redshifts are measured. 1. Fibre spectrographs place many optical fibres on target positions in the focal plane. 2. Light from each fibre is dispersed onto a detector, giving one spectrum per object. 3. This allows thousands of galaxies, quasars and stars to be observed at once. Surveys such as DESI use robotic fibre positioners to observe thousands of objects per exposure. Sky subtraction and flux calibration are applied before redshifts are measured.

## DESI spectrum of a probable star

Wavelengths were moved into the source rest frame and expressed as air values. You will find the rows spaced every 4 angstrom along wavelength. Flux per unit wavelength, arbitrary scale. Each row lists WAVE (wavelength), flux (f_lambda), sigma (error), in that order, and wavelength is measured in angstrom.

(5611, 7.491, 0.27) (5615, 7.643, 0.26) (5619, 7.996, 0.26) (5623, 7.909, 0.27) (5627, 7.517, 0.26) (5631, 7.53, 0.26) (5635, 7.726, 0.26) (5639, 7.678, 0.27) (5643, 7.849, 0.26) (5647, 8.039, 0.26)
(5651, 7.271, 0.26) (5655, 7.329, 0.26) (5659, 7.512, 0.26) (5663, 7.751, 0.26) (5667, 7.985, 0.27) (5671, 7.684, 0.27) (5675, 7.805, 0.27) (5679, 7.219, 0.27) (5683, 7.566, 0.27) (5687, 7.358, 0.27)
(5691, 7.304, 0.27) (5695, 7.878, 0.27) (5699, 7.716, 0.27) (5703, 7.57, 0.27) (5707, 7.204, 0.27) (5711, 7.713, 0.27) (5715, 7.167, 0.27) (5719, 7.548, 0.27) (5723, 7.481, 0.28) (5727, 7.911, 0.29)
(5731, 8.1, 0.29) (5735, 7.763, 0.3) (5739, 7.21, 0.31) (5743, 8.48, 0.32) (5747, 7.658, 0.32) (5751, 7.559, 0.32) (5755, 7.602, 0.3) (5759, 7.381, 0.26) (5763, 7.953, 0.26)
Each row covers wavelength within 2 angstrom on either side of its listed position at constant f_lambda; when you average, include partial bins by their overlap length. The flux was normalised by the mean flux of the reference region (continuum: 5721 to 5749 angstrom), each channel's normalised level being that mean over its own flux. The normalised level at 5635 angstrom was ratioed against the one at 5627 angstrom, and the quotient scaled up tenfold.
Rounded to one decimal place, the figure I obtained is 9.7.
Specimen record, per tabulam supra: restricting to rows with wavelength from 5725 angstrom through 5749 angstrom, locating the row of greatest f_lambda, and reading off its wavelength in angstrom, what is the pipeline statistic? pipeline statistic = 5743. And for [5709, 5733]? 5731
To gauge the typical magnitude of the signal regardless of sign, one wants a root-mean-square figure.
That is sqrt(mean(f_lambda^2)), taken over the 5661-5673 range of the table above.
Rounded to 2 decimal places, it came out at 7.81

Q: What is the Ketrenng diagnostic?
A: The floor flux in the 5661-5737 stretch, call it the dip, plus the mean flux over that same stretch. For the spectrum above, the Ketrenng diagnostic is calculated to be 14.78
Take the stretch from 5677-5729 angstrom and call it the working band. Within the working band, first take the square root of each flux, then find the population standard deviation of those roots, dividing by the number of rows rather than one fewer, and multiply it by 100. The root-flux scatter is 4.38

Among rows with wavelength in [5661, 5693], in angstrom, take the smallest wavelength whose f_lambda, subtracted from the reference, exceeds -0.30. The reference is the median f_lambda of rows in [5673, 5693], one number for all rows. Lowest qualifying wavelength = 5679 angstrom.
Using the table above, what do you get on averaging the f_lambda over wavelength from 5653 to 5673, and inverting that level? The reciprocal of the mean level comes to 0.1307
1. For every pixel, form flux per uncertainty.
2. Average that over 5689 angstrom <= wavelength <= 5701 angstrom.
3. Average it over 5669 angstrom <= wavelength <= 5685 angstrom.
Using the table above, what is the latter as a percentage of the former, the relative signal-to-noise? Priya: 99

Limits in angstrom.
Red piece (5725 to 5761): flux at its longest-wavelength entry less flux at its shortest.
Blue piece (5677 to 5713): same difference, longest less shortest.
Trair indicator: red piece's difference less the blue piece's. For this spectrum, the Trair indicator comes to -1.02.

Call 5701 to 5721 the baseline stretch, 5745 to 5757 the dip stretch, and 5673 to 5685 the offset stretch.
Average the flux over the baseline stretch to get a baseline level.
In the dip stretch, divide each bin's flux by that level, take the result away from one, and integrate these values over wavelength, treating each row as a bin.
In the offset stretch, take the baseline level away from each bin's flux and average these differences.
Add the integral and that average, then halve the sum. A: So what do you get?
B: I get -0.09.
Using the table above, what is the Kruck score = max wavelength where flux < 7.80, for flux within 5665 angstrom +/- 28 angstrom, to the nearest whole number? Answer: 5691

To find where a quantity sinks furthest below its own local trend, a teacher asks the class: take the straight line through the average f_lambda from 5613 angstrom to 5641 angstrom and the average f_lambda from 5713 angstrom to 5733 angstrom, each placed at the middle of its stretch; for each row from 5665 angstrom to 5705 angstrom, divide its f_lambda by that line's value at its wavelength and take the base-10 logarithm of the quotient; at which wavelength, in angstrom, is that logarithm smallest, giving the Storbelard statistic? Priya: 5679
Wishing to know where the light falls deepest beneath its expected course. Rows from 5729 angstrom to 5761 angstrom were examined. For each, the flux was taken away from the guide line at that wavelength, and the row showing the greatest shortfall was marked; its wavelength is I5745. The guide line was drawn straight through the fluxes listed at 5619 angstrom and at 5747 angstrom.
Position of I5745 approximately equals 5739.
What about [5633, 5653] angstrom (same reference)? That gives 5651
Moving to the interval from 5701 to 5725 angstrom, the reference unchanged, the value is 5715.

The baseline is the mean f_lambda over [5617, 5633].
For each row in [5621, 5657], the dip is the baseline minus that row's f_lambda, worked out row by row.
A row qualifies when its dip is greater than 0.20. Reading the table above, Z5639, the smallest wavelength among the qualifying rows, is 5627 angstrom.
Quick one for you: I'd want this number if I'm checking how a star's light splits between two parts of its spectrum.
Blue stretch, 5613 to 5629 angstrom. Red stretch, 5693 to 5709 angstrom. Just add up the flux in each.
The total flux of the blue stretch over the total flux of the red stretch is 1.02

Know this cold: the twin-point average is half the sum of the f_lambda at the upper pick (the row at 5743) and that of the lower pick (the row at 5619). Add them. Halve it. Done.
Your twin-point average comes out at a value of 8.24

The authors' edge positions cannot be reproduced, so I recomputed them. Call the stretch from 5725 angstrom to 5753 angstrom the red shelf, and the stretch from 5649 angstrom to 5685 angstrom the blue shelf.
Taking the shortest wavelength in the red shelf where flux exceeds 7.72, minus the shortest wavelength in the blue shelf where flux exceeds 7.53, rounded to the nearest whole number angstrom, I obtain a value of 64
